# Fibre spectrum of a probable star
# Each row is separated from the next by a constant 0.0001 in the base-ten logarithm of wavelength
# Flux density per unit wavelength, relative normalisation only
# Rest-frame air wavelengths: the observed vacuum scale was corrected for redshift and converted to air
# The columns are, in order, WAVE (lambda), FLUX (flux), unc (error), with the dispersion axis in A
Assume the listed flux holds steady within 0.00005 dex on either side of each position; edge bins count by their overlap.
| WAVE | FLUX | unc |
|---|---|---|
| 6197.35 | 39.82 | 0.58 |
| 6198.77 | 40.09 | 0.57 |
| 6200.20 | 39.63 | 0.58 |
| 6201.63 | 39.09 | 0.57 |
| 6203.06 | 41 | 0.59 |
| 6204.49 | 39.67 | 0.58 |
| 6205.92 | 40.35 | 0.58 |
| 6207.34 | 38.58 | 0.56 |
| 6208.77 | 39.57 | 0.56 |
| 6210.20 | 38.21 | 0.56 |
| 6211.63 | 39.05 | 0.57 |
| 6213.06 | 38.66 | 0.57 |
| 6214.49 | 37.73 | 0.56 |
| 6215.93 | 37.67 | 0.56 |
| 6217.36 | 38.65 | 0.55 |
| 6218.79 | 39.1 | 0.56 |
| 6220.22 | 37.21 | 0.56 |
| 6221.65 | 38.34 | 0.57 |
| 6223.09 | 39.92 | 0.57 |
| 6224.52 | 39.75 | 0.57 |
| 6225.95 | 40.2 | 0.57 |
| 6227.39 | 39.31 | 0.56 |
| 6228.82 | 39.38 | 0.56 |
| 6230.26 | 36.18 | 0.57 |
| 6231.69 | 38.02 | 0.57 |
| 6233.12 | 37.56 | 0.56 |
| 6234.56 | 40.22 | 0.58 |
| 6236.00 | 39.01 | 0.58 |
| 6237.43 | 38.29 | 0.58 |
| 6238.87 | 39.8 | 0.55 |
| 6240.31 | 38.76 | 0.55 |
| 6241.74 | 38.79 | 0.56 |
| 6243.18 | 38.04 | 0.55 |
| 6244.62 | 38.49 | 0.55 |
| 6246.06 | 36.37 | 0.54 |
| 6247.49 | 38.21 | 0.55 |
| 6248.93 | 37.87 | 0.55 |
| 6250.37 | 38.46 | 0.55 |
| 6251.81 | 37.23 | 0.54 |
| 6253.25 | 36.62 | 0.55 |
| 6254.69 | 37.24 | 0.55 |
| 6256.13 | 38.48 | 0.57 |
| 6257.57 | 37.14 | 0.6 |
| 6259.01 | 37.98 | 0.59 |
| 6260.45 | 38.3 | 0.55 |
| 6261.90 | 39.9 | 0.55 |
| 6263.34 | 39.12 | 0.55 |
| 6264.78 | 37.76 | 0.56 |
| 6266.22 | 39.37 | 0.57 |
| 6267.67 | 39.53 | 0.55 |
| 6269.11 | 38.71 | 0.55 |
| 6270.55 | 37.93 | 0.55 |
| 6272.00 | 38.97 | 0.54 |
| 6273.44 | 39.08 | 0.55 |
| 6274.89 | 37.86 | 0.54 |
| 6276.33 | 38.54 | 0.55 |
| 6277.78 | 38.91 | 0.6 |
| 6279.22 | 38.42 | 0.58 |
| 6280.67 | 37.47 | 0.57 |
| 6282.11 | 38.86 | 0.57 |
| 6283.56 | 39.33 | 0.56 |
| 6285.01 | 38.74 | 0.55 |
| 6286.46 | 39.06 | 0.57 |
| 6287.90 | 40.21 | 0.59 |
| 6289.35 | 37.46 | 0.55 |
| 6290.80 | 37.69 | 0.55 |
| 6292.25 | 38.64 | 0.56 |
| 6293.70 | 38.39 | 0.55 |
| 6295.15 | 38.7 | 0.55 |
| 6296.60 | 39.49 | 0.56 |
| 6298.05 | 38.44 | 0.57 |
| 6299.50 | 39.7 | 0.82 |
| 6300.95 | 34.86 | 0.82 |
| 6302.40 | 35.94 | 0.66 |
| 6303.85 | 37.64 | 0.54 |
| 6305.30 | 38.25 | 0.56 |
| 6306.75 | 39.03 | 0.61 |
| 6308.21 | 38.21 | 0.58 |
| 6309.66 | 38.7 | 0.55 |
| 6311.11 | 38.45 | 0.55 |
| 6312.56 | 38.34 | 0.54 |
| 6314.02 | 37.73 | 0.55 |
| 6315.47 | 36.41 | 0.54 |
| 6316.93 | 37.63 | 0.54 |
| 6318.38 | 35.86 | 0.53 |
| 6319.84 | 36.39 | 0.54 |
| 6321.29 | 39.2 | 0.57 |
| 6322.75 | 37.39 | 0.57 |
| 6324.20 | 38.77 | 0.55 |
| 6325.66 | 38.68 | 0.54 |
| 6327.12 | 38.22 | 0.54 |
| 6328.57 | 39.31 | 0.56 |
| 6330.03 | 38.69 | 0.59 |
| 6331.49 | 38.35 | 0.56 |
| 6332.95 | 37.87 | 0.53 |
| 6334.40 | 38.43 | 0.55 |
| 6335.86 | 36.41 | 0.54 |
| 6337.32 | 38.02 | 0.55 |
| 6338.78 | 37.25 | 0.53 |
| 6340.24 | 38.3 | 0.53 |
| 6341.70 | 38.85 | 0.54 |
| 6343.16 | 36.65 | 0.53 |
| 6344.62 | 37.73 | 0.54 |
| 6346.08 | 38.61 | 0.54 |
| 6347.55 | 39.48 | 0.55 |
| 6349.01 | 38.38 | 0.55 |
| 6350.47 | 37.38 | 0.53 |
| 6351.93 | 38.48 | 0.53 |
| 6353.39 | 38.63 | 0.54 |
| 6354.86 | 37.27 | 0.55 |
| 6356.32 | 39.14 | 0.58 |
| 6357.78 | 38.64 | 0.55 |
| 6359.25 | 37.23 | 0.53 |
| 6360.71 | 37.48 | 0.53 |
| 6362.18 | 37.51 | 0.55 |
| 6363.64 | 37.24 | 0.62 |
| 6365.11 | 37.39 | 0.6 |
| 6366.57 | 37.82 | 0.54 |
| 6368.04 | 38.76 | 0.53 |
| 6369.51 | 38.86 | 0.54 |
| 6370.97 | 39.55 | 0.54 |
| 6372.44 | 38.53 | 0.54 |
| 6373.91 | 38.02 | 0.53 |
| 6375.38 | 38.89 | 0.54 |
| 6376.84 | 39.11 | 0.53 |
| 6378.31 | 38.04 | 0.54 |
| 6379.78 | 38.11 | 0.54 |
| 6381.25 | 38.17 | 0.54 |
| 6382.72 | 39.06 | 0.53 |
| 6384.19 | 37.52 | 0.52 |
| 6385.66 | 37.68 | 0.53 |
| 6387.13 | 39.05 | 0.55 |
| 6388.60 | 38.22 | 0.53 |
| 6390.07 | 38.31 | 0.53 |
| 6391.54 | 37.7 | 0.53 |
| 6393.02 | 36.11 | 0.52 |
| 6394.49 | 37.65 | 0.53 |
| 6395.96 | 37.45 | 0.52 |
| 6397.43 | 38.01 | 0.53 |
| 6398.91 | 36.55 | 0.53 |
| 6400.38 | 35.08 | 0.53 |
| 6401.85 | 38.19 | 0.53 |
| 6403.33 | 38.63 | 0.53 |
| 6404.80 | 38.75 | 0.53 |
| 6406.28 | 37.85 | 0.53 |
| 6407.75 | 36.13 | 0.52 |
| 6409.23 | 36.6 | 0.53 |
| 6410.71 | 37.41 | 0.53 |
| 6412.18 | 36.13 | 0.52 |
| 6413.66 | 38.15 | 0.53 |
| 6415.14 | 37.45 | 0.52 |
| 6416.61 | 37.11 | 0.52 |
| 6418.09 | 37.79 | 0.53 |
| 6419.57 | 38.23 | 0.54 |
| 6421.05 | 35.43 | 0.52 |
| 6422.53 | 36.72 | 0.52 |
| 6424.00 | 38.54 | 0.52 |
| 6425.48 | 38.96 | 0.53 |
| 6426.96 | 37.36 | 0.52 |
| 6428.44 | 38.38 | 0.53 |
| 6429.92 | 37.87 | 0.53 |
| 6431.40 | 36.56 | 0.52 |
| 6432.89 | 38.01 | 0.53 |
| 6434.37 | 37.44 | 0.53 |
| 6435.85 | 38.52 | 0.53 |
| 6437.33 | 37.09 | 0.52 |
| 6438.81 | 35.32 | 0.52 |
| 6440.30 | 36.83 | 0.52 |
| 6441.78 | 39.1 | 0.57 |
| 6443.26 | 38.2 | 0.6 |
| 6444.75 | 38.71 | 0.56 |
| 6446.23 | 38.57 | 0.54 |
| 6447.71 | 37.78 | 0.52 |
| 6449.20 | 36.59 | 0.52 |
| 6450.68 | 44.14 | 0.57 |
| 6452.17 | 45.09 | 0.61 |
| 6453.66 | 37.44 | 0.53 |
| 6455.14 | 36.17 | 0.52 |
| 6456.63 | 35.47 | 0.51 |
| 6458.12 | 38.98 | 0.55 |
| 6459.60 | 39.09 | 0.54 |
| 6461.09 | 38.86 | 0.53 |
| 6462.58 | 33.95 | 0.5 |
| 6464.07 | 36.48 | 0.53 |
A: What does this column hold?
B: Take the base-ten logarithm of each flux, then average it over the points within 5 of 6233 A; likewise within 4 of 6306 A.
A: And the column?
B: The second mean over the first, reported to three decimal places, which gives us 0.997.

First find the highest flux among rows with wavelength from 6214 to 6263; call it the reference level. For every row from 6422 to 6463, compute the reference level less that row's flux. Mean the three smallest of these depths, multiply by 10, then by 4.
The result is -102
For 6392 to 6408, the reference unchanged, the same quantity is 68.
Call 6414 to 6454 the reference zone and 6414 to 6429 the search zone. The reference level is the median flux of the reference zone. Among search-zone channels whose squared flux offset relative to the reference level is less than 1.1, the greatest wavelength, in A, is 6428.44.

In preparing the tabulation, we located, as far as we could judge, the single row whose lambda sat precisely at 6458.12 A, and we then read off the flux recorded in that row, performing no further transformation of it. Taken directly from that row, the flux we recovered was 38.98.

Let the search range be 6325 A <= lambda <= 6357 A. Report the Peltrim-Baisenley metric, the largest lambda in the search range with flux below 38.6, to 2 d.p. 6354.86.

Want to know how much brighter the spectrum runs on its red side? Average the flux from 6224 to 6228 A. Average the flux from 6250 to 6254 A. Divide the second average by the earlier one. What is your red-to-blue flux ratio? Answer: 0.94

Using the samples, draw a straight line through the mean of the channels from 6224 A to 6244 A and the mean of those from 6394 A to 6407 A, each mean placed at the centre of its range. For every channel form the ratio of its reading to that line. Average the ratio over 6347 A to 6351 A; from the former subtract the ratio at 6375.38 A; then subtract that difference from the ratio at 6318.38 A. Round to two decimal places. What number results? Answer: 0.96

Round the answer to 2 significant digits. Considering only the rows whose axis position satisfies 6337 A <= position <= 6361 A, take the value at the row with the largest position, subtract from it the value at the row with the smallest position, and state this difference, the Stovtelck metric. -0.54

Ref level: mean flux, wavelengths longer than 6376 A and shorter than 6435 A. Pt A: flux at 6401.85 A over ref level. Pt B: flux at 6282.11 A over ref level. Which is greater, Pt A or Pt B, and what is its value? 1.03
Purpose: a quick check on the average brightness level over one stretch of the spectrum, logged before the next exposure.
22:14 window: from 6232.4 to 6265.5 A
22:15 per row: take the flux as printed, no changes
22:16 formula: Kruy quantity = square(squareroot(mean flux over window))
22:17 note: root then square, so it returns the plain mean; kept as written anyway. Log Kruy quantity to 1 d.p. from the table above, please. 38.2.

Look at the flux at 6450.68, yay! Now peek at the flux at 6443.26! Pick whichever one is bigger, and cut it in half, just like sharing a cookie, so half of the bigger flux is 22.1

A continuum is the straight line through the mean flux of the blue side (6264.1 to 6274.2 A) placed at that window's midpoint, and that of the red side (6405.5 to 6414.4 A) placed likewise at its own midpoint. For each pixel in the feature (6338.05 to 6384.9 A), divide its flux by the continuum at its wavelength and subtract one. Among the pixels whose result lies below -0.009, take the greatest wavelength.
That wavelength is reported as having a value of 6363.64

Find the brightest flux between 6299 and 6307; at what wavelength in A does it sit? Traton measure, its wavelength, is 6299.50 A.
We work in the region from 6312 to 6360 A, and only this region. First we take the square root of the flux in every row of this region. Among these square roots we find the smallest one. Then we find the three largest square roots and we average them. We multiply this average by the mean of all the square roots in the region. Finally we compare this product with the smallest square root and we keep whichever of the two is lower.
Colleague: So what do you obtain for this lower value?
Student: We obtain 5.99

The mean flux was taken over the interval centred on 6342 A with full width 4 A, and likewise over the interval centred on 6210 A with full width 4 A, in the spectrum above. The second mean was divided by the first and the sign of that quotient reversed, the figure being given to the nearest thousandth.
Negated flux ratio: -1.027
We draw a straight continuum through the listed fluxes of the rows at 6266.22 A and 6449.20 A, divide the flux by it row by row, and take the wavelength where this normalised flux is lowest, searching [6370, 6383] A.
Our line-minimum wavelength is 6373.91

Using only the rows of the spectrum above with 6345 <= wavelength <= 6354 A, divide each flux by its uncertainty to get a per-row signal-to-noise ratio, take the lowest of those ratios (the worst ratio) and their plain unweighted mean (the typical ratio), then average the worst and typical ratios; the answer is 70.5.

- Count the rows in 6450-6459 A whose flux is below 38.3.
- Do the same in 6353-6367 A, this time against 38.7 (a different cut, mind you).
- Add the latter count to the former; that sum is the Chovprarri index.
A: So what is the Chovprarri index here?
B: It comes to 12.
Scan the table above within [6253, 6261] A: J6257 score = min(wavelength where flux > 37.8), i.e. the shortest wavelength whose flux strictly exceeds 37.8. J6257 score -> 6256.13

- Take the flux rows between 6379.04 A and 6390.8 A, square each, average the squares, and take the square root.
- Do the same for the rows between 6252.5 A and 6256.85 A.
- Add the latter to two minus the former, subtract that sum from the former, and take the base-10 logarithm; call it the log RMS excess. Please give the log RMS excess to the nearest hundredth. 1.57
